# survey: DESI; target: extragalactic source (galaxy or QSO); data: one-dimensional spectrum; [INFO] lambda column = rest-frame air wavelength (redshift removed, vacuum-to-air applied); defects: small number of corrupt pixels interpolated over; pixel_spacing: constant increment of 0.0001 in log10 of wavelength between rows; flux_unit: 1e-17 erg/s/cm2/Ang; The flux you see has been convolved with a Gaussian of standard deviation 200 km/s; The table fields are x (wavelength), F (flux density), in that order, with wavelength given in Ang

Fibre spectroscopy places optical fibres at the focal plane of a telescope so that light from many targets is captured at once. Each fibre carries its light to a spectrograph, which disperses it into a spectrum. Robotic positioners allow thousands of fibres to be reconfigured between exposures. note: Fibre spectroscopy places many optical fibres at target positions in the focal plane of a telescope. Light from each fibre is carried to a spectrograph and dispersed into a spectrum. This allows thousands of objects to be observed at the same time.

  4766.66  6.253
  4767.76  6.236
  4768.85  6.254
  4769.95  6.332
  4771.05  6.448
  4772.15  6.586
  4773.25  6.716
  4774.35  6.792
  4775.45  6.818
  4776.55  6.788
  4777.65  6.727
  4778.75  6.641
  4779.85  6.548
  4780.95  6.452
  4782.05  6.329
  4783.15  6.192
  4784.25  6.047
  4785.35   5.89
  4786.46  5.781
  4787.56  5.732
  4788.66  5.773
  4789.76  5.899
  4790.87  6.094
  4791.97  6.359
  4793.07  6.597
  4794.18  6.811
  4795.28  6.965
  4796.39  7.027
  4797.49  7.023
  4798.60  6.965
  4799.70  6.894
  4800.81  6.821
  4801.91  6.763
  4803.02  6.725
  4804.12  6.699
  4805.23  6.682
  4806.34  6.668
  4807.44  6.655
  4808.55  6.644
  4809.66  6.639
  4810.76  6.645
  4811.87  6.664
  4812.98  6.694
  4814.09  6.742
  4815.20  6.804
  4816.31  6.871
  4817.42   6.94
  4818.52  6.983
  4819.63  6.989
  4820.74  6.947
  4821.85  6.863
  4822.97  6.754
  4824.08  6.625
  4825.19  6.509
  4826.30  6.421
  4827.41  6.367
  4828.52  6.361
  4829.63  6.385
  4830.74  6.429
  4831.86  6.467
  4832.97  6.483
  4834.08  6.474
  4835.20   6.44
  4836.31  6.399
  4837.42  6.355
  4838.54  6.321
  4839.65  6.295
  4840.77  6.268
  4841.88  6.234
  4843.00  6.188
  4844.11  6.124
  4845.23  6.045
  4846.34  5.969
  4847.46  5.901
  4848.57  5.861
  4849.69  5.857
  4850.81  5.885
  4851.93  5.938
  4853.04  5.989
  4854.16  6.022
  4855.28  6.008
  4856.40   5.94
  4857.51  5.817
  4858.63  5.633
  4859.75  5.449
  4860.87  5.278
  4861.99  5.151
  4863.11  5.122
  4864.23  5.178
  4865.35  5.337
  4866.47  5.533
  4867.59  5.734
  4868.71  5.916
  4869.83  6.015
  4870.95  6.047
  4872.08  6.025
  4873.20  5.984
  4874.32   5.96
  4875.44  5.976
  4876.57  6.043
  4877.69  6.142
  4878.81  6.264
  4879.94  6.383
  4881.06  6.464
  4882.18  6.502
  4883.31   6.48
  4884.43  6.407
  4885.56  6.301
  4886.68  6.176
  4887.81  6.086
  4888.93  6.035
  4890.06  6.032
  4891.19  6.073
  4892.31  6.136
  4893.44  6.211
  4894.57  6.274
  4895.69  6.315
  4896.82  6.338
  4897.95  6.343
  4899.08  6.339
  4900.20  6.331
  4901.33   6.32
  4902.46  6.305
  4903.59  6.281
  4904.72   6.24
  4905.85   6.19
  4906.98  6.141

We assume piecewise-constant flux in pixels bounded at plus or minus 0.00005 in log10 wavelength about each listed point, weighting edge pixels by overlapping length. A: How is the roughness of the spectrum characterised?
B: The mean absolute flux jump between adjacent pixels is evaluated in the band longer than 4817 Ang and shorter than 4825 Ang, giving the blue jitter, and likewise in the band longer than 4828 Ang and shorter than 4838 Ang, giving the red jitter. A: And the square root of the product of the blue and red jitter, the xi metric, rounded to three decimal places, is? 0.046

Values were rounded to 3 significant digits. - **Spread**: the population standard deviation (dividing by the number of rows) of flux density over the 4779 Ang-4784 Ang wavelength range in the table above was 0.134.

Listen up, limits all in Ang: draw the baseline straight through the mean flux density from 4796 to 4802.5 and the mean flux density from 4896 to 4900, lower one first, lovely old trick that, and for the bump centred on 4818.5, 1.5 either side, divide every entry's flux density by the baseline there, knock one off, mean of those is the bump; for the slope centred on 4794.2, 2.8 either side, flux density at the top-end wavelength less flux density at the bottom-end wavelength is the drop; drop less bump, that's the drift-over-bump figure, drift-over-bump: 0.64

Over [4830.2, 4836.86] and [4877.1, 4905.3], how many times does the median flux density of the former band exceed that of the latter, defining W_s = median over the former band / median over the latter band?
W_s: 1.02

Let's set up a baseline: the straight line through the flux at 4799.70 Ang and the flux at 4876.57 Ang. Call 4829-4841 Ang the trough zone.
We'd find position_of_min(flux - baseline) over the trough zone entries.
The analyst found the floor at 4829.63 Ang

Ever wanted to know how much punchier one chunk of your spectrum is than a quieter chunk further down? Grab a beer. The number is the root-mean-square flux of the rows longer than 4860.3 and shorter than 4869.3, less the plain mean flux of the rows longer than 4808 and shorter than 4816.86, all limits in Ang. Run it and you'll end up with -1.3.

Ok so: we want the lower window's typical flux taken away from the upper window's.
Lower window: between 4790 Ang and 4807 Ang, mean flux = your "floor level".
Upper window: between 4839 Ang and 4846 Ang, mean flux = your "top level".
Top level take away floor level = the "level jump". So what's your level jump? -0.5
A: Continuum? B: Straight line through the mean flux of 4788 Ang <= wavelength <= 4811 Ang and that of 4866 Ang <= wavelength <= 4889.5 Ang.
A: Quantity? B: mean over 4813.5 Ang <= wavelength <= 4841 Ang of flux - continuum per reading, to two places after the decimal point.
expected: 0.13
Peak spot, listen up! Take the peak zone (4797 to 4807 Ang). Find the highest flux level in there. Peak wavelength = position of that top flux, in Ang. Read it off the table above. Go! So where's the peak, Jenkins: 4797.49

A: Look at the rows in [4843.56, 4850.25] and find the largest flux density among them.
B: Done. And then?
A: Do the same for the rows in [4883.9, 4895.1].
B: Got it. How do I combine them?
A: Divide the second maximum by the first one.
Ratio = 1.05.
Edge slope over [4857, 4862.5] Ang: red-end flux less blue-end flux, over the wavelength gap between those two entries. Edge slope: -0.15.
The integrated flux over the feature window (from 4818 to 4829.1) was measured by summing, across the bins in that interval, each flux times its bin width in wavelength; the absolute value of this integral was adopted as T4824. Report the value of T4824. 74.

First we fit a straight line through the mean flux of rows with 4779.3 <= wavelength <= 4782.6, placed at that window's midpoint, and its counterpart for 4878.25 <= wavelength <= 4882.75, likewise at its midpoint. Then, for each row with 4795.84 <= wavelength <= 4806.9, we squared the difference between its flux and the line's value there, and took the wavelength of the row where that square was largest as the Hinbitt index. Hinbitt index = 4796.39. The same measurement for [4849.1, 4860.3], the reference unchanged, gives 4859.75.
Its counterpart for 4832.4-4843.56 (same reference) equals 4843.00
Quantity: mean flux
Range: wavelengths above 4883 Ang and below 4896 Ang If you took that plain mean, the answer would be 6.2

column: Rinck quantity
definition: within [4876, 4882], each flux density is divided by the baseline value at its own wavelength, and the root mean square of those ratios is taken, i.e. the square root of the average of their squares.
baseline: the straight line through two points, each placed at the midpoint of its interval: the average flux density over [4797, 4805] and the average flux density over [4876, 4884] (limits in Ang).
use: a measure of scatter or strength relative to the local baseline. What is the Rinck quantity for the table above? 0.99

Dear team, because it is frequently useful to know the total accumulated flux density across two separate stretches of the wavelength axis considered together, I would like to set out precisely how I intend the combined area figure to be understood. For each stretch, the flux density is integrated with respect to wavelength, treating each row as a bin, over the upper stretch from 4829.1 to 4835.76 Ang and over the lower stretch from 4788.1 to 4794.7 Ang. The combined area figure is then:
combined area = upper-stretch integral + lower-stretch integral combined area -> 84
